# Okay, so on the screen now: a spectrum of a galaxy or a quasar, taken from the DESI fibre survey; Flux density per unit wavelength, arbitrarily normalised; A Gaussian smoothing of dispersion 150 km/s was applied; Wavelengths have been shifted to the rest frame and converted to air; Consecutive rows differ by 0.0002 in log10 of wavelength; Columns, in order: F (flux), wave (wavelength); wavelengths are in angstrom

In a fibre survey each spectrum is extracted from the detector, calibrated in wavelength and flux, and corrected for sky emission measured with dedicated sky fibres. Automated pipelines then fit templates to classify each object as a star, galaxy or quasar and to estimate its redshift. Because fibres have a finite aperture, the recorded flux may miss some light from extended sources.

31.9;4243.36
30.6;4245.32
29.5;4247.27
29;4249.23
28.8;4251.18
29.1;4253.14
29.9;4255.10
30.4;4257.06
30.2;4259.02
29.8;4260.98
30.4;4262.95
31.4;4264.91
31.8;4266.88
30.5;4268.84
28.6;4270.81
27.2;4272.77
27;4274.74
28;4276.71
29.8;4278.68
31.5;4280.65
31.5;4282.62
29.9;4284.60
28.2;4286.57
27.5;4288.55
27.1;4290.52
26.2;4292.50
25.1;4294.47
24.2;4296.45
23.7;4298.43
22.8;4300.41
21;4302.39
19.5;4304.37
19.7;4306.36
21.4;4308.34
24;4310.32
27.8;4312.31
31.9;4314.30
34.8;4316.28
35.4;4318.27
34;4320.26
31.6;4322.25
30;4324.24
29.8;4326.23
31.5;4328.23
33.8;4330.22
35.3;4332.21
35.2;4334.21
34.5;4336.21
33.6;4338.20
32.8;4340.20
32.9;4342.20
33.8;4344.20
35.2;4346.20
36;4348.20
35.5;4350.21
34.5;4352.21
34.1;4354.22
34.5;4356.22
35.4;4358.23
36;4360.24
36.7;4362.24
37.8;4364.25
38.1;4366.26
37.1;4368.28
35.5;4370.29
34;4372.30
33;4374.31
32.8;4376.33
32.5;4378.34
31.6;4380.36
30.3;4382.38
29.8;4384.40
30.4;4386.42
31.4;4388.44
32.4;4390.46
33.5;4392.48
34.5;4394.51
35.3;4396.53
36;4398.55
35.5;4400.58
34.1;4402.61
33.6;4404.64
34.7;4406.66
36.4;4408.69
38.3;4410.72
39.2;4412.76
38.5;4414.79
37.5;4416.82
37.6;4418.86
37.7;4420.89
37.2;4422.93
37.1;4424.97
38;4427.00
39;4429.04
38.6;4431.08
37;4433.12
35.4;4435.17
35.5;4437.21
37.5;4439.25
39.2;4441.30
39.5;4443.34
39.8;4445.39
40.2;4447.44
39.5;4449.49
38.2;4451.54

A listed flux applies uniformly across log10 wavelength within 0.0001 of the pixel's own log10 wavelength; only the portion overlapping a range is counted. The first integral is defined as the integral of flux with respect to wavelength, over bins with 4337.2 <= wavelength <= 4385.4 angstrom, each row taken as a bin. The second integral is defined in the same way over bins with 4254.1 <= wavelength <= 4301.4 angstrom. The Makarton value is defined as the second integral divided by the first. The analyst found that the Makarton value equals 0.81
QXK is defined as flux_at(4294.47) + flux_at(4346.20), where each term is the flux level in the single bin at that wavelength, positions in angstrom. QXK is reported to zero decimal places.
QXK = 60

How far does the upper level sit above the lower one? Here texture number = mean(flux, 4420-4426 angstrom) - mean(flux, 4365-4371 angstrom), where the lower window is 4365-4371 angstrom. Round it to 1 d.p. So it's 0.4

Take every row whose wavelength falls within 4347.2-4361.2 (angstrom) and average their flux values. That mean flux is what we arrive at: 35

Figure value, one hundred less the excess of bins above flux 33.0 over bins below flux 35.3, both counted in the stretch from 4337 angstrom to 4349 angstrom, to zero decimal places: 101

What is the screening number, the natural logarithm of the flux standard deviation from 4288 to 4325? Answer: 1.6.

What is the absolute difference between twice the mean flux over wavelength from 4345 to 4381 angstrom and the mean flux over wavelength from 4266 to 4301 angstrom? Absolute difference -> 42.2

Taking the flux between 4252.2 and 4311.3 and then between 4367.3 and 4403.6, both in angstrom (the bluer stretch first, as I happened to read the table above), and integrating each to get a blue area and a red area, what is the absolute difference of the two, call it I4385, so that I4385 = 400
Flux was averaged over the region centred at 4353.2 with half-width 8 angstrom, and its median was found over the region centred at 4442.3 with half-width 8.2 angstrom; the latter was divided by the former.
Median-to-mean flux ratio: 1.12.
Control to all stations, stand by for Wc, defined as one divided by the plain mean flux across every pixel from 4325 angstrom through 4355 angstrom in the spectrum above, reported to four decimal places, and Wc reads 0.0295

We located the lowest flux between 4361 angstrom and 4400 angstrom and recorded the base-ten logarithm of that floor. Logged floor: 1.47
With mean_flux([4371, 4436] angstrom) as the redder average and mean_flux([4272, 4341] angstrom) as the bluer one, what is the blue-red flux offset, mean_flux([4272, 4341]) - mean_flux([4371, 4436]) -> -6.3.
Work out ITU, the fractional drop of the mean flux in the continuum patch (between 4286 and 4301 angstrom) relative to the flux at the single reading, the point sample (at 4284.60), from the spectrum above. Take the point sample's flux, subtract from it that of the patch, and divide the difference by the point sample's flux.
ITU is 0.14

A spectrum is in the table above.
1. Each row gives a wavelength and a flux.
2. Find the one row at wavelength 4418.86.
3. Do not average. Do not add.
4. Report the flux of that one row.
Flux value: 37.6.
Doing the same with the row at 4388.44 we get 31.4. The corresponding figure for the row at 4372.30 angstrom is 34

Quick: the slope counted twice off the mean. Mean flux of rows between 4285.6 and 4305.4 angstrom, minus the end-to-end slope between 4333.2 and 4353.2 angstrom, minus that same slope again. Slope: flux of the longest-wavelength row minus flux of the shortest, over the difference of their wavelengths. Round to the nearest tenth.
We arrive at 24.6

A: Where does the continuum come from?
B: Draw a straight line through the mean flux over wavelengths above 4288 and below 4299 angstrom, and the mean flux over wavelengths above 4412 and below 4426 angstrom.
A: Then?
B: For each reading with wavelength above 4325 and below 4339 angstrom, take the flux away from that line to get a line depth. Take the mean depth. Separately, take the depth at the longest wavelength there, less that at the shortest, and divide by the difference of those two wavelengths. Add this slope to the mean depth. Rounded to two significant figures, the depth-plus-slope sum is -4.2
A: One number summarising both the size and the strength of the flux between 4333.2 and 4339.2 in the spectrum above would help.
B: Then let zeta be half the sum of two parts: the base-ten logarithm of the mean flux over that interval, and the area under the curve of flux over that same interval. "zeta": 104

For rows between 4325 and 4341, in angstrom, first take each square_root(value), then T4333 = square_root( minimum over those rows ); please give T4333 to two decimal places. 2.34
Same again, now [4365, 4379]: 2.39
